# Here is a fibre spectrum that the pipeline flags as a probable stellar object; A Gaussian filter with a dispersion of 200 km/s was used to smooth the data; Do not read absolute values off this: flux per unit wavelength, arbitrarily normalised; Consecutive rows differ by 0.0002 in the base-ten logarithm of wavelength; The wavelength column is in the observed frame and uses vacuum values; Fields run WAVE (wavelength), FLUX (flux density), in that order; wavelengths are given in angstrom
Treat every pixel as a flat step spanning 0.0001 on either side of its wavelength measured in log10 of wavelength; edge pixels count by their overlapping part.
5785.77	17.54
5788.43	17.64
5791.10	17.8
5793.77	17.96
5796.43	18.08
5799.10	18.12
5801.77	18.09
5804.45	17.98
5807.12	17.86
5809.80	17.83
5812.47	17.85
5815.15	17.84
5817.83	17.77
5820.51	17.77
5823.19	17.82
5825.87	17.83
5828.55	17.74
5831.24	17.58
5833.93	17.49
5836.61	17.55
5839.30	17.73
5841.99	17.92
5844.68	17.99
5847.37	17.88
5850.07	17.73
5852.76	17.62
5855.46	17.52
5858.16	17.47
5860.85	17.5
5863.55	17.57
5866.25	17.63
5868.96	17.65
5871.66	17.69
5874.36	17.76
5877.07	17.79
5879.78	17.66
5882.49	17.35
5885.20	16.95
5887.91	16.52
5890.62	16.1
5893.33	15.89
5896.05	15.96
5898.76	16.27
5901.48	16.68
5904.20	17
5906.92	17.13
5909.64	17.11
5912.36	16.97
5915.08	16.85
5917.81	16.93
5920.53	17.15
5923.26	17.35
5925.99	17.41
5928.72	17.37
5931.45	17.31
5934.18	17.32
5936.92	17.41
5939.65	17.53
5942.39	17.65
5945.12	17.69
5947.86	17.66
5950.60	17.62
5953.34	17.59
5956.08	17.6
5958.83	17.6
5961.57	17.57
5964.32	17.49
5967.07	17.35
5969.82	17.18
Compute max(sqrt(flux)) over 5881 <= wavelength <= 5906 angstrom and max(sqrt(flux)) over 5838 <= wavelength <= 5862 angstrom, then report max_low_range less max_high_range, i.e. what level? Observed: 0.076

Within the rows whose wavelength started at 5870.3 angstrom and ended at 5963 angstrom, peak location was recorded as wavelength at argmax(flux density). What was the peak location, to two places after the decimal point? 5877.07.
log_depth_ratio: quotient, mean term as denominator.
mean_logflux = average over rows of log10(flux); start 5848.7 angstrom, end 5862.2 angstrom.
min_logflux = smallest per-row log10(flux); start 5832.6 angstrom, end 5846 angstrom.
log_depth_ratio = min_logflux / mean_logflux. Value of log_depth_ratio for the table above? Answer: 1.00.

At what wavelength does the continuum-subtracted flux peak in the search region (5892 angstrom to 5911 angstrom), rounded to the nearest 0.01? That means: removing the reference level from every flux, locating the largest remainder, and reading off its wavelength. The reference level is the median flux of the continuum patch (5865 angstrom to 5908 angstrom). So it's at 5906.92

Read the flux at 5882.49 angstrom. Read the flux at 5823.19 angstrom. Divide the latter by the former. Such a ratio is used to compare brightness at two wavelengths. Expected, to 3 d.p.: 1.027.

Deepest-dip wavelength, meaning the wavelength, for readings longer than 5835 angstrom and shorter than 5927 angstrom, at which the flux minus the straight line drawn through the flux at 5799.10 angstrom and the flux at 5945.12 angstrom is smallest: 5893.33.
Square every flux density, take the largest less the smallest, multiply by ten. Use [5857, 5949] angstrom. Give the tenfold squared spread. 640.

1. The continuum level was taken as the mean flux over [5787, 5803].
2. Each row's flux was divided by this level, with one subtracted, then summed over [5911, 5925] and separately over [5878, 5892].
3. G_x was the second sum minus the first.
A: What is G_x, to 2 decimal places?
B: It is -0.04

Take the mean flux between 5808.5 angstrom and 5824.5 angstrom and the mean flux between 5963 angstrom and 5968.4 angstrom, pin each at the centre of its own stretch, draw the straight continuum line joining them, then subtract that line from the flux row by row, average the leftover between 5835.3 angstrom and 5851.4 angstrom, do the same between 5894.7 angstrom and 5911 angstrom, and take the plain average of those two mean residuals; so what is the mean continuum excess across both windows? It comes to -0.42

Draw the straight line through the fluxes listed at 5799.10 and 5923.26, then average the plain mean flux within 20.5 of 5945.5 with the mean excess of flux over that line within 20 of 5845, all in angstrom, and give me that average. 8.68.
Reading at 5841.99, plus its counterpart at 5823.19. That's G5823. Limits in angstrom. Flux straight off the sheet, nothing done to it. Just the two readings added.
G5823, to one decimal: 35.7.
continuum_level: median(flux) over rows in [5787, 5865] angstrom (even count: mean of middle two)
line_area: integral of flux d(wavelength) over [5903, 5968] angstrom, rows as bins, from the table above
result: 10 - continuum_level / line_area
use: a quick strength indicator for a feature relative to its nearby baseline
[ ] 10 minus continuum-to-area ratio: 9.984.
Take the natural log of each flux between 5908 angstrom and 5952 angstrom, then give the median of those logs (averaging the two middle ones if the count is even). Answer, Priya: 2.854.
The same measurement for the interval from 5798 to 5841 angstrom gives 2.881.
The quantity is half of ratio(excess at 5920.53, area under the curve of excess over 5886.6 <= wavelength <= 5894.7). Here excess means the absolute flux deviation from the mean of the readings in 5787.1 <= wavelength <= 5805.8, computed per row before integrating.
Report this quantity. 0.03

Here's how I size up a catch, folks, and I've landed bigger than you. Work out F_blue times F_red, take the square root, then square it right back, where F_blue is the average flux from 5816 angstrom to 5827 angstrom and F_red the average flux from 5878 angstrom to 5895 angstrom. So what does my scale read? 298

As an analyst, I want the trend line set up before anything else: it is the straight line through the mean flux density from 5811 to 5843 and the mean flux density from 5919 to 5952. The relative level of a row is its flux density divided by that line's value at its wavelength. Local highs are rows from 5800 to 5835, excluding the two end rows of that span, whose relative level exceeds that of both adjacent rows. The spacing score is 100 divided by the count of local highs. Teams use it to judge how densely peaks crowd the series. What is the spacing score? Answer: 50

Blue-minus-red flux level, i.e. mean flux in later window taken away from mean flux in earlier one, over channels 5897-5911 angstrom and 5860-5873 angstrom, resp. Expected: 0.8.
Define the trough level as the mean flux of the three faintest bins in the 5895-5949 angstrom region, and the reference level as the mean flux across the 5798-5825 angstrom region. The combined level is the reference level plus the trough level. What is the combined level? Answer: 34.2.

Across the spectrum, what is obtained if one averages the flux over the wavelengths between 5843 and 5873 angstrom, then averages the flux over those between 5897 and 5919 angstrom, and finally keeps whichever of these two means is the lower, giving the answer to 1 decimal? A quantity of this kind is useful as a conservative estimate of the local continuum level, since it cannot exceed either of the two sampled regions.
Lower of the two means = 16.9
